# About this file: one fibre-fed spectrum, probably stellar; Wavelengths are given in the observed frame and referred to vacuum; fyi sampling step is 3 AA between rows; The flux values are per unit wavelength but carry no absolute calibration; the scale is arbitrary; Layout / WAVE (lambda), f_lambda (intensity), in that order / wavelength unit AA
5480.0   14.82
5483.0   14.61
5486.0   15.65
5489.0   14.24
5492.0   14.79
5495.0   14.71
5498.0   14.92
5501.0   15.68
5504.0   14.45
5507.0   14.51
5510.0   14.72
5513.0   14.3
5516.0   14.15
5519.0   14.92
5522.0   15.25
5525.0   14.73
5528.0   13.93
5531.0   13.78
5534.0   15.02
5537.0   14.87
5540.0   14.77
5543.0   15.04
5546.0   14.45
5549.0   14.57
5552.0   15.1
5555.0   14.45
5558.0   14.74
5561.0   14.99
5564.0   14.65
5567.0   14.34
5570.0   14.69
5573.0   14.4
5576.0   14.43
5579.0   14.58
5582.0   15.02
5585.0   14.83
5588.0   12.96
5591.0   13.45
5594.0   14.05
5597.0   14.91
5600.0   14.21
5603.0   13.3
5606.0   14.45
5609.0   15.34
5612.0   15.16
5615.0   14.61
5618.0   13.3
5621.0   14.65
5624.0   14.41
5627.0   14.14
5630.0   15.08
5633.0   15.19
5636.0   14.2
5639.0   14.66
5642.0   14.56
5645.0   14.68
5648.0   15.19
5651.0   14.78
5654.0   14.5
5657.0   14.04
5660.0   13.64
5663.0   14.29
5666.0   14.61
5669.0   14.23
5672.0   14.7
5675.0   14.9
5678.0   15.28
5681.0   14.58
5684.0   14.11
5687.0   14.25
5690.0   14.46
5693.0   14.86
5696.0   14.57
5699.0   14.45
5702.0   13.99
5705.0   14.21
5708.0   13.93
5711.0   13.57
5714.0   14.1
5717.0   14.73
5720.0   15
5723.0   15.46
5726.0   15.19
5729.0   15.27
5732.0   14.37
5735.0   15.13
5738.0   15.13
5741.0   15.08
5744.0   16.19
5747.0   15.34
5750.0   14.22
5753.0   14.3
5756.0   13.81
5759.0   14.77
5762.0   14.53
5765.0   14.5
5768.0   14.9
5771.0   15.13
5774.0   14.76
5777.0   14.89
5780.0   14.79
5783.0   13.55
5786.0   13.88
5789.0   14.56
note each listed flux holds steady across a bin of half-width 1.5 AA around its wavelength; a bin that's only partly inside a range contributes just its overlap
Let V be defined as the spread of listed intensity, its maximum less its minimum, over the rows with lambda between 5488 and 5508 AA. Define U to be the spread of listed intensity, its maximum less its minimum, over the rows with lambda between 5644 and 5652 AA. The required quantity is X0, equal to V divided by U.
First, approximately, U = 0.5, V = 1.44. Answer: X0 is 2.82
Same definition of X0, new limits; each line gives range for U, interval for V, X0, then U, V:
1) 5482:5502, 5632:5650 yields 0.69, 1.4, 0.99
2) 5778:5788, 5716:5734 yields 0.88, 1.2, 1.09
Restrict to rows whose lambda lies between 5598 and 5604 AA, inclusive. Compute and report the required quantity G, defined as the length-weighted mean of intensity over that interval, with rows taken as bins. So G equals 13.89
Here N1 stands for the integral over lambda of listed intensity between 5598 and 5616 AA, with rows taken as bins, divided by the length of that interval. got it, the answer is 14.5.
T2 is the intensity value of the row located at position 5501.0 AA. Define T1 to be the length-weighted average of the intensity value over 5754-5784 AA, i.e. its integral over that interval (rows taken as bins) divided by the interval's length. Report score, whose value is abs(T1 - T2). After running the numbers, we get 1.1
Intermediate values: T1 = 14.6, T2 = 15.68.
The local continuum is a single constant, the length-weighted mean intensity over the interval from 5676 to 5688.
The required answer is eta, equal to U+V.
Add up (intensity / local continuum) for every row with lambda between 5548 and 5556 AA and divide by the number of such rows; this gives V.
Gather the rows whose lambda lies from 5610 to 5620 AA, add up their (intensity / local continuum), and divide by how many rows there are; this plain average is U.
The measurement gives 1.993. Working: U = 0.98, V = 1.01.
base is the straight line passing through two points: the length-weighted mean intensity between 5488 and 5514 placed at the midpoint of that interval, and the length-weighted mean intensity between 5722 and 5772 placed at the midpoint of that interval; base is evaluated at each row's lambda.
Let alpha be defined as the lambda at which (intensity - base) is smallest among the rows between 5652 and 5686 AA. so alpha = 5660.0 AA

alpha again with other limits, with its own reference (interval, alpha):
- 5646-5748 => 5711.0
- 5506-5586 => 5531.0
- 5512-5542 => 5531.0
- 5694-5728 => 5711.0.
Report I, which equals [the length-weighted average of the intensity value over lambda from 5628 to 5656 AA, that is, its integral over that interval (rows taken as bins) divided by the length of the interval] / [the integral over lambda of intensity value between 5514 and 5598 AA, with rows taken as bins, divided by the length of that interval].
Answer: 1.01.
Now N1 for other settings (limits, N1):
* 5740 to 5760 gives 14.8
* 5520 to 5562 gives 14.7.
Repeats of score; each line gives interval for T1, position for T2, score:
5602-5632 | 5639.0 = 0.2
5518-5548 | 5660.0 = 1.0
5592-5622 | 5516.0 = 0.2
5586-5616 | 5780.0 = 0.5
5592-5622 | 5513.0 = 0.1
